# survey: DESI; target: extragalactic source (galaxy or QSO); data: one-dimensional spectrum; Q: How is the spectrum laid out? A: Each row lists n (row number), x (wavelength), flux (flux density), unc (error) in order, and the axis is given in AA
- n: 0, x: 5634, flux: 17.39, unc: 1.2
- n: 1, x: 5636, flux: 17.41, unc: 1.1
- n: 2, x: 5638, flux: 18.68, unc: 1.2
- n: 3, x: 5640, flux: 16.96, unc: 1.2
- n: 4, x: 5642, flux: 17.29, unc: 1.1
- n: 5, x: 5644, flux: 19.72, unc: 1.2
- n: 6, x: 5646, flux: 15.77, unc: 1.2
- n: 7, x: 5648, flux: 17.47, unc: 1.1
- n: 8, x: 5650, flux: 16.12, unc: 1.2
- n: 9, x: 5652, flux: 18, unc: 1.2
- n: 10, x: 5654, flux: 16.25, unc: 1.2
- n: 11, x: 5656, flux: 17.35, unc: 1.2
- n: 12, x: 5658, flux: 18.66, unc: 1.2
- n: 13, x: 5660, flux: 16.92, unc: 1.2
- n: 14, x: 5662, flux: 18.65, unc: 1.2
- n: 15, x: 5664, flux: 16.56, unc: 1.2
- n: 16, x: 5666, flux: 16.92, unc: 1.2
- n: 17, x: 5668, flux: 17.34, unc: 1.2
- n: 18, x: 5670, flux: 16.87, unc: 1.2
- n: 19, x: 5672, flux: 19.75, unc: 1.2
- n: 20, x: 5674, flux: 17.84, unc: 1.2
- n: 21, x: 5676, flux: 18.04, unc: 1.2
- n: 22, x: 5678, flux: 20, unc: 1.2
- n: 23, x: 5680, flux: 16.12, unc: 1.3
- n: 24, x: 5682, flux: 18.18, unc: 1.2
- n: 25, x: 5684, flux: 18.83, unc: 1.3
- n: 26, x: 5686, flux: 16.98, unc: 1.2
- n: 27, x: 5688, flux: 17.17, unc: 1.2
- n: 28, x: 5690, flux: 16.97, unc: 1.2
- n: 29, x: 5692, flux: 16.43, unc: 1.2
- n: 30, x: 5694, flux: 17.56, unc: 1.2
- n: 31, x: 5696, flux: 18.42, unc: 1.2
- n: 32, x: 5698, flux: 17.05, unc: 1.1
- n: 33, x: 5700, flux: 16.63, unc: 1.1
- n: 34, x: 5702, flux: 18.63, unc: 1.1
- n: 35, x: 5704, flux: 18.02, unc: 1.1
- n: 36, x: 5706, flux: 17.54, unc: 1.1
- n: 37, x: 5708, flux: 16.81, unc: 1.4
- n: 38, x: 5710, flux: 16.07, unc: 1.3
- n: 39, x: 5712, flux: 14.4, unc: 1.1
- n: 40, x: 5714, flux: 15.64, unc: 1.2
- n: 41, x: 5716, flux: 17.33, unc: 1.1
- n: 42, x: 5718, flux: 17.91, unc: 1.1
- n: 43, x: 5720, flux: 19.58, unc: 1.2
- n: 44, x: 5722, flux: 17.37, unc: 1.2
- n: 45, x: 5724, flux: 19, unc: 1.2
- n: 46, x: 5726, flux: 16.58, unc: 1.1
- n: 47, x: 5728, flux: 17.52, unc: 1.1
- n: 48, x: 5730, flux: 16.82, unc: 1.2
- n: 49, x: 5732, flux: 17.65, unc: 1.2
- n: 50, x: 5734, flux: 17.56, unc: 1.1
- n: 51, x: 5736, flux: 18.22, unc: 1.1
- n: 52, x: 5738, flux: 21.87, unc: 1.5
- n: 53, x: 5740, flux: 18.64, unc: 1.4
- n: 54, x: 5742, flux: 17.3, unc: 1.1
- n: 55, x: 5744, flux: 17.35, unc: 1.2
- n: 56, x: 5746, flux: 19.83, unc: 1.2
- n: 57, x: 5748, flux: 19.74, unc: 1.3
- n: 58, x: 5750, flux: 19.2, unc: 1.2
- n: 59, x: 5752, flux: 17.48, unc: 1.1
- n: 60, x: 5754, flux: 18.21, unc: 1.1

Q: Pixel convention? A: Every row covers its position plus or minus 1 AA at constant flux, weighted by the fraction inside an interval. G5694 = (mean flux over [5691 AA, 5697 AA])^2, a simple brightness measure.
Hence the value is 305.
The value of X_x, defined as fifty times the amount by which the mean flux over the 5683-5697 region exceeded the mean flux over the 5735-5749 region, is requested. -76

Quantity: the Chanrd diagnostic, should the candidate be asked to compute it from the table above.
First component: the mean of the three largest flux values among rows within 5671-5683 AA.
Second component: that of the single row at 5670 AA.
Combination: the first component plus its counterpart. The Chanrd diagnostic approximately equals 36.2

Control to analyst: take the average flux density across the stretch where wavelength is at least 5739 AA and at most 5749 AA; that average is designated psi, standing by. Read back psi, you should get 18.6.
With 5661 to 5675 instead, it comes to 17.7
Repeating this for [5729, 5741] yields 18.5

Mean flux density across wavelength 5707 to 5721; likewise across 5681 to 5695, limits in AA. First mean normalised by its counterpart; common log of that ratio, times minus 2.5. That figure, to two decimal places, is 0.04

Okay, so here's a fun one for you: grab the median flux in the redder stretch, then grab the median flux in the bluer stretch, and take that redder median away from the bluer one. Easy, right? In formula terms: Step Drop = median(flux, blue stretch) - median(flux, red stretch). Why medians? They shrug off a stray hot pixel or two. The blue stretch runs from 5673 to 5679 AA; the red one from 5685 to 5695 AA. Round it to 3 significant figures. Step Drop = 1.06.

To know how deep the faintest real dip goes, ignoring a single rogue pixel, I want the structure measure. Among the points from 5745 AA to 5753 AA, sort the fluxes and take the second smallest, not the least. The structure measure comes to 19.2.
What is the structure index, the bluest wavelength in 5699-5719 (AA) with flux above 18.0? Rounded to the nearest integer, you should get 5702 AA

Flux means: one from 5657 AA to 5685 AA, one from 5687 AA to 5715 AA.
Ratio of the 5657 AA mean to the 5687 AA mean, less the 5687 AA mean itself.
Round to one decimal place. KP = -15.9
